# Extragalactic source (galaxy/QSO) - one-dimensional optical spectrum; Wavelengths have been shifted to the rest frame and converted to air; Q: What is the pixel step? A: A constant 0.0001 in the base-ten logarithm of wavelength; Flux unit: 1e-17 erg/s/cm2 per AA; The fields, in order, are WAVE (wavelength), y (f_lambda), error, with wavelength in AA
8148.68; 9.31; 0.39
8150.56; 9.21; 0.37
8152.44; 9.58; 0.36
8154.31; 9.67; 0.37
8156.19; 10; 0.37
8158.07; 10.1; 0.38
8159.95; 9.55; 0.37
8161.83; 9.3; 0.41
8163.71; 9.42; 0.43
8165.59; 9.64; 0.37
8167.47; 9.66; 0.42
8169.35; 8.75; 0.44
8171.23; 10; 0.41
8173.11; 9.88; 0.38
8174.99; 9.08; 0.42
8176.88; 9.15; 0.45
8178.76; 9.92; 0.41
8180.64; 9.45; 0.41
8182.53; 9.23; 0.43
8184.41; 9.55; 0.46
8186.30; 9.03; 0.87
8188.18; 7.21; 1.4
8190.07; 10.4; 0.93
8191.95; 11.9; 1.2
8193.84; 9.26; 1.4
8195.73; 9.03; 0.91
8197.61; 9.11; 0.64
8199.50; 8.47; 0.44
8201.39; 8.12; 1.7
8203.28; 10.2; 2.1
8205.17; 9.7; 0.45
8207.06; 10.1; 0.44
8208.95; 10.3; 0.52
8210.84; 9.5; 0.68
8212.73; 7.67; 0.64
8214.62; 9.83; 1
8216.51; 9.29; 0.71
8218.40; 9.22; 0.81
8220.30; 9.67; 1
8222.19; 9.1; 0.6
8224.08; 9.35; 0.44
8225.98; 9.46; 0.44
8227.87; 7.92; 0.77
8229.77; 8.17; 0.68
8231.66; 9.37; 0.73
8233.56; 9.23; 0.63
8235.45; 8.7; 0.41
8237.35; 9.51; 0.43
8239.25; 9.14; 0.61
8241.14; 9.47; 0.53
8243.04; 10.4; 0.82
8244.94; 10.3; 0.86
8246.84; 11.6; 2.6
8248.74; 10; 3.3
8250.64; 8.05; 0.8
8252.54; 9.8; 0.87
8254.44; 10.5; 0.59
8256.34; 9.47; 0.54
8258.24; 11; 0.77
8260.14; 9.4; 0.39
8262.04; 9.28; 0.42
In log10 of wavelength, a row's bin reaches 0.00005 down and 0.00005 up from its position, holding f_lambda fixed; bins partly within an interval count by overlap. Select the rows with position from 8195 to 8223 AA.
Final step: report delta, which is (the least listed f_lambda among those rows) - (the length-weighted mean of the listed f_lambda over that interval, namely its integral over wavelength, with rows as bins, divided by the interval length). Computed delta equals -1.6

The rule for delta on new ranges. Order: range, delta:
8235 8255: -1.7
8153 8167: -0.4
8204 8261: -1.8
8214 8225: -0.3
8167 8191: -2.1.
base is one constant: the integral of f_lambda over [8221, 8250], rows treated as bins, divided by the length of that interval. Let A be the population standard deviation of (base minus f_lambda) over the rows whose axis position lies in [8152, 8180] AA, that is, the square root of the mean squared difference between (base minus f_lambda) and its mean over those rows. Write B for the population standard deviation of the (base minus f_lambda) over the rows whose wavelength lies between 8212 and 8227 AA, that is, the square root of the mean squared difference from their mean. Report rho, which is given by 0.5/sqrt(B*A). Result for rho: 1.04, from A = 0.37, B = 0.62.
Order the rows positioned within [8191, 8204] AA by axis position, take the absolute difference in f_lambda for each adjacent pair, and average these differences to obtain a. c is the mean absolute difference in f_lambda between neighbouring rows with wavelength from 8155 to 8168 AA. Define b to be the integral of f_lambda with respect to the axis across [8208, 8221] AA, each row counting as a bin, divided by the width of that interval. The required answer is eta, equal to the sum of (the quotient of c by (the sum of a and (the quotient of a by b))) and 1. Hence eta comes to 1.19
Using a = 1.0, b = 9.35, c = 0.2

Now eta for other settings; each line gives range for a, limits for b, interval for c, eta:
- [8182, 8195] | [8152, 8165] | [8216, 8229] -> 1.27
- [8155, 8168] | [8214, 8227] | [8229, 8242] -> 3.42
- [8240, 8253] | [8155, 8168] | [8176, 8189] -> 1.49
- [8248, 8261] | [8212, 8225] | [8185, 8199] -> 2.00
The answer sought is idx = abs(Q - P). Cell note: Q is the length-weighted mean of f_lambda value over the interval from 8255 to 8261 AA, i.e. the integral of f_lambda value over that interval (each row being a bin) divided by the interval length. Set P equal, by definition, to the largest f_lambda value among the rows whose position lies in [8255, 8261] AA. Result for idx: 1.0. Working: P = 11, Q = 10.0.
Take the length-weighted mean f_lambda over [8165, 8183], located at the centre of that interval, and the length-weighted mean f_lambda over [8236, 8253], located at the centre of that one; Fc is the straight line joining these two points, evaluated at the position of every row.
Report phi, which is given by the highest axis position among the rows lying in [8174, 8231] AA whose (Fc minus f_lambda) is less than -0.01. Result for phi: 8214.62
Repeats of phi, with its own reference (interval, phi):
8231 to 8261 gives 8258.24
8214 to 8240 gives 8214.62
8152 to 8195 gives 8191.95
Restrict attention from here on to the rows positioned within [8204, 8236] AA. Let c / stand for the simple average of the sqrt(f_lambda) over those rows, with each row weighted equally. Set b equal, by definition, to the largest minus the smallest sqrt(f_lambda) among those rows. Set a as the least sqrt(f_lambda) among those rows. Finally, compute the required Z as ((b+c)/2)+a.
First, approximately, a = 2.77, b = 0.4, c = 3.03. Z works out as 4.51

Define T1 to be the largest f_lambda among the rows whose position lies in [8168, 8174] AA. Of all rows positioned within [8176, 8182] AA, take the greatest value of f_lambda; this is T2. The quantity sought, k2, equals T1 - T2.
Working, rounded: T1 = 10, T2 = 9.92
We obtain 0.1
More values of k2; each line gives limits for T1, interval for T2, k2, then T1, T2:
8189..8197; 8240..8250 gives 0.3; 11.9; 11.6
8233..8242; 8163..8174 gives -0.5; 9.51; 10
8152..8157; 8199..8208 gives -0.2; 10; 10.2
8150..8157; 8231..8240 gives 0.5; 10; 9.51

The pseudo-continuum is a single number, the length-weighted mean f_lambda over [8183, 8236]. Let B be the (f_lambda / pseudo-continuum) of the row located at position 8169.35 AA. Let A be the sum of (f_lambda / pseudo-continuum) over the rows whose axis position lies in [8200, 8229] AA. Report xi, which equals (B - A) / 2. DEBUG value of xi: -7.06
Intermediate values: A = 15.1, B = 0.95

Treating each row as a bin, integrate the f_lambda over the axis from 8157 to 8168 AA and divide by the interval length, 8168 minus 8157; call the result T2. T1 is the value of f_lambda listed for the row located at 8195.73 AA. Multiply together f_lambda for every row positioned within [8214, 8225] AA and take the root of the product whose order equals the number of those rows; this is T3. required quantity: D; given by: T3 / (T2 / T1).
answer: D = 8.8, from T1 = 9.03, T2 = 9.61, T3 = 9.4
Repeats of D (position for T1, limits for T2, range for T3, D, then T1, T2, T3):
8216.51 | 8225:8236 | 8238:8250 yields 10.7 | 9.29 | 8.81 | 10.1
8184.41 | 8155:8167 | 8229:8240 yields 8.9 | 9.55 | 9.66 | 9.0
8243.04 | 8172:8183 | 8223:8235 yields 9.8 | 10.4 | 9.47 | 8.9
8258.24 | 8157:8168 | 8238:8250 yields 11.6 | 11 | 9.61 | 10.1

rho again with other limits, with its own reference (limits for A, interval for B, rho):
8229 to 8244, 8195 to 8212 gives 0.75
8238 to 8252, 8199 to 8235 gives 0.57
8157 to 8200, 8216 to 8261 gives 0.60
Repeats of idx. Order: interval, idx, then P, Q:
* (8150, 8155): 0.2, 9.67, 9.5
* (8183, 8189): 0.9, 9.55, 8.7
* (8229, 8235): 0.4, 9.37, 8.9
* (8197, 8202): 0.6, 9.11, 8.6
